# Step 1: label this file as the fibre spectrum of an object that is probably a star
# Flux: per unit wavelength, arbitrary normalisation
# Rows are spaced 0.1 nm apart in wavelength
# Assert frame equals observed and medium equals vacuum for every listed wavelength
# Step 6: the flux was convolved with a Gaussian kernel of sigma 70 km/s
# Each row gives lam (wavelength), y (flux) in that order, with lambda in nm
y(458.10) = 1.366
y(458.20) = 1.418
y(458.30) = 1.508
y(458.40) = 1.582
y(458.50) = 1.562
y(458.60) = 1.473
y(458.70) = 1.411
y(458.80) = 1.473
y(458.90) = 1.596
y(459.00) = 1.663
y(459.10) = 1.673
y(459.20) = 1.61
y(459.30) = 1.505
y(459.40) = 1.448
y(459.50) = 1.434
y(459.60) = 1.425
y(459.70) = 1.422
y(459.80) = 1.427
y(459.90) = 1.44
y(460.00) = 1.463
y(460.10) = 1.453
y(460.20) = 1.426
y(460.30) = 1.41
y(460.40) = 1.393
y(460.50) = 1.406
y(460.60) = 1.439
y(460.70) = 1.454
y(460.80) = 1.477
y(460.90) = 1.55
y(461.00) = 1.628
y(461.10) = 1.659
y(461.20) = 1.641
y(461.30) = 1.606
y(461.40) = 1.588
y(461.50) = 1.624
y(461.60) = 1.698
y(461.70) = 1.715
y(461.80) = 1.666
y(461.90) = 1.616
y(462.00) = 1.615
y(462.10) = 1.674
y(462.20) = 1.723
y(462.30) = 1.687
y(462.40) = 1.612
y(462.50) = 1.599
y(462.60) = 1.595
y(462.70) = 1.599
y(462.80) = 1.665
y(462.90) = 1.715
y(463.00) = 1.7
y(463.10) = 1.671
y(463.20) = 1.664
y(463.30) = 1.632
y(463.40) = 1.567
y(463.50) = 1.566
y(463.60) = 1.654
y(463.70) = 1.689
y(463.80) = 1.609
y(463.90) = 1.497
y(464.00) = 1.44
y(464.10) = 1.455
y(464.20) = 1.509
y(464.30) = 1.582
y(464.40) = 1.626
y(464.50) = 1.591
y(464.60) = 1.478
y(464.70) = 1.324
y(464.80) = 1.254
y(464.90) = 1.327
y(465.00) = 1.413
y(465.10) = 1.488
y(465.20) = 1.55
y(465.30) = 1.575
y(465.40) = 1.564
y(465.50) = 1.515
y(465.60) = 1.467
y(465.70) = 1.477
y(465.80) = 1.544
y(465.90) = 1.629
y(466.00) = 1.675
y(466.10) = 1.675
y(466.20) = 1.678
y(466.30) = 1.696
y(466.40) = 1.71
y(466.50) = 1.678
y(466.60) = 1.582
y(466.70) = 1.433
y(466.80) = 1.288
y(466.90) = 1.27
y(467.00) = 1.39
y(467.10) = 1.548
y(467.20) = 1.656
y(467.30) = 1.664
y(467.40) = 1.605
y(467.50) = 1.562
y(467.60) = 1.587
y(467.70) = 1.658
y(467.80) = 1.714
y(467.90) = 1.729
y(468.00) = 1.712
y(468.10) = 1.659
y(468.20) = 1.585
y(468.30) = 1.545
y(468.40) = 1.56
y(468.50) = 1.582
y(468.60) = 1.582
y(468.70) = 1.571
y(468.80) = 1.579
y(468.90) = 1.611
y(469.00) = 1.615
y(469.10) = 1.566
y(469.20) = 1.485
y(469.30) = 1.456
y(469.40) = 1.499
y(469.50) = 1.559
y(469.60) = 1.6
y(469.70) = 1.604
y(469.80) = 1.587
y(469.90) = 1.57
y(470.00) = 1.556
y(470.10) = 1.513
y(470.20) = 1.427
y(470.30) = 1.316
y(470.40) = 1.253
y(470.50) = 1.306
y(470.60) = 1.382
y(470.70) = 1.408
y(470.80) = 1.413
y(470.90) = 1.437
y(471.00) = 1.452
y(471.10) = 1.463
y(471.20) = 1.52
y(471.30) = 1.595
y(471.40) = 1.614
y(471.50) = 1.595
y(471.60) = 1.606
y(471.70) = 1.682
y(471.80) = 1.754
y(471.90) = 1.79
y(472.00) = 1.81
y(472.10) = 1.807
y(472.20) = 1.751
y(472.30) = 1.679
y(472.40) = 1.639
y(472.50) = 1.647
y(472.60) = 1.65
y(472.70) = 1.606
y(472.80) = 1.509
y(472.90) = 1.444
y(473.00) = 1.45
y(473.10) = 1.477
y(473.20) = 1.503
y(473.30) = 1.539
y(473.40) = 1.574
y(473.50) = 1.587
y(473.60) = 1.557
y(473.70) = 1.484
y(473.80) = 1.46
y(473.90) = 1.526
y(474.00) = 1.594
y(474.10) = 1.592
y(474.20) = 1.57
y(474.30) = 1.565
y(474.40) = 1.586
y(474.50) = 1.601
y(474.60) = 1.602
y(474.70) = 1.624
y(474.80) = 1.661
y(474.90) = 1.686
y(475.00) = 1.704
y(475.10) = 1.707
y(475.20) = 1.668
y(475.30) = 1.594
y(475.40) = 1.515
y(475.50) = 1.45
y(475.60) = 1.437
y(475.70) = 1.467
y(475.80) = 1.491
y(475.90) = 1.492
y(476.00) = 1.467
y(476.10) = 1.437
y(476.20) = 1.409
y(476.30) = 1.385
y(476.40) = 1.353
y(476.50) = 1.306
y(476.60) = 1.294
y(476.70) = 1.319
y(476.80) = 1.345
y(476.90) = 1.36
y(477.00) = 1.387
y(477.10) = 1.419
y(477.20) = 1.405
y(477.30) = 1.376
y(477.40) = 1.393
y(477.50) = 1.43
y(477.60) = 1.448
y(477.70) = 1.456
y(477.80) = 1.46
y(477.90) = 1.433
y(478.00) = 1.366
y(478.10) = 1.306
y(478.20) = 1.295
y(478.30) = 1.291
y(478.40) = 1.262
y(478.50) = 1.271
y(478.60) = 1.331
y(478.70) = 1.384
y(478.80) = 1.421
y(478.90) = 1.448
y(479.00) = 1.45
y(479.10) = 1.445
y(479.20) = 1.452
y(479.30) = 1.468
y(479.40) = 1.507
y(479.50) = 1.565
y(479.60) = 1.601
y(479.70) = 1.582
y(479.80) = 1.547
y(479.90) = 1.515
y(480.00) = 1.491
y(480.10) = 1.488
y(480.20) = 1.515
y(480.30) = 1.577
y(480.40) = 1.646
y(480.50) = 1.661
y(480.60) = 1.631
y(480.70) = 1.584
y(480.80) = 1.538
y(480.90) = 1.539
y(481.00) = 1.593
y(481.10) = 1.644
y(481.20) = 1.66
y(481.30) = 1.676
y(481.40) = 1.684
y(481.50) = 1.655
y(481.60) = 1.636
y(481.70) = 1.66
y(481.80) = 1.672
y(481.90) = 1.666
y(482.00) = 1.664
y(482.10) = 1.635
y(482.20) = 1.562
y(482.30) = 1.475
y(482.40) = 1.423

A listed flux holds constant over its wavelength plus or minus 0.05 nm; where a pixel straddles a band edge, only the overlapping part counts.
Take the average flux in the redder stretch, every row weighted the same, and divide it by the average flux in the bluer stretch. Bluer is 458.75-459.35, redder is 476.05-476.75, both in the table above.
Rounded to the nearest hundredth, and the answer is 0.86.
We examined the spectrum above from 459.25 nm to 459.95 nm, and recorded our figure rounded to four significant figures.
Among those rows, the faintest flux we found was 1.422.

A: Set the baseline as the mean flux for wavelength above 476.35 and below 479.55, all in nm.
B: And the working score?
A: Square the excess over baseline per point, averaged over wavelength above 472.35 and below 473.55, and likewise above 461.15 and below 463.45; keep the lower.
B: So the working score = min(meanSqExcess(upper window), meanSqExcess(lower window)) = 0.032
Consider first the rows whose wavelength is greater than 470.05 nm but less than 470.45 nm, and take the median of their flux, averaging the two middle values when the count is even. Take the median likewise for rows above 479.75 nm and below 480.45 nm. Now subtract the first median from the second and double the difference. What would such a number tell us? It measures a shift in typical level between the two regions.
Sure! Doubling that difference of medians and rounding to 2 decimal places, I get 0.29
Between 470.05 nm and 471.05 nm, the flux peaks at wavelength 470.10 nm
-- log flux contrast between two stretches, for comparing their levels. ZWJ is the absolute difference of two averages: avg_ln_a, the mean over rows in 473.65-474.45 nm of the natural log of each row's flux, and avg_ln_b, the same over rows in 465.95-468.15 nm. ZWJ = 0.029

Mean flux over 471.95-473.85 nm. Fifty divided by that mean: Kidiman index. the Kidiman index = 31.5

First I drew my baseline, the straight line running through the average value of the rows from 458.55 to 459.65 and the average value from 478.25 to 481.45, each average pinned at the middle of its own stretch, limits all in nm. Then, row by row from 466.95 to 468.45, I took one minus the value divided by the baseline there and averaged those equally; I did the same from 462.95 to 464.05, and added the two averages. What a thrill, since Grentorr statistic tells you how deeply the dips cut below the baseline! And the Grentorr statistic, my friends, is -0.121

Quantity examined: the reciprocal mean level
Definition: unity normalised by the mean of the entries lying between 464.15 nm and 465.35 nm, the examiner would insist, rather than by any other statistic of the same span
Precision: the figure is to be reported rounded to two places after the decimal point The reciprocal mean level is 0.68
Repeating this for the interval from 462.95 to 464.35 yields 0.63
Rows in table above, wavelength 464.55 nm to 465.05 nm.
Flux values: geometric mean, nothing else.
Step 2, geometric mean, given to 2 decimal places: 1.36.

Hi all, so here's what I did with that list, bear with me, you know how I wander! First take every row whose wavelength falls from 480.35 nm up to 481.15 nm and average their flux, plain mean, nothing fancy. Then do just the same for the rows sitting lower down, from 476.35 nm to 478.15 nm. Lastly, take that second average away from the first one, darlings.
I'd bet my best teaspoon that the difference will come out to 0.22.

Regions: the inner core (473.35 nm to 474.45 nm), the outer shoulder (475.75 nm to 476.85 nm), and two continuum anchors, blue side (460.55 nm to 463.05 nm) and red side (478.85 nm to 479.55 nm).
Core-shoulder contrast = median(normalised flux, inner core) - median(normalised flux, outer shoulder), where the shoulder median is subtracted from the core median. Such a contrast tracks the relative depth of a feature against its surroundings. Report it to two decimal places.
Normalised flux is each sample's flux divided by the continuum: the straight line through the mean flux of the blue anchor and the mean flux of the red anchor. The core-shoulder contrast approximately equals 0.11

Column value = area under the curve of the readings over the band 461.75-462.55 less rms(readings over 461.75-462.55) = -0.330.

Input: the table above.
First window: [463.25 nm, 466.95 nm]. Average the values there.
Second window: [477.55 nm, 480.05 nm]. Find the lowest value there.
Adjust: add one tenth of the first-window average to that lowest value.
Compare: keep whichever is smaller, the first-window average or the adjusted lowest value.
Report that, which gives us 1.42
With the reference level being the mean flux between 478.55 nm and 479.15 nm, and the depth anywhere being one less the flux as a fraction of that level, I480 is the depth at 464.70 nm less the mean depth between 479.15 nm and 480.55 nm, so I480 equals 0.16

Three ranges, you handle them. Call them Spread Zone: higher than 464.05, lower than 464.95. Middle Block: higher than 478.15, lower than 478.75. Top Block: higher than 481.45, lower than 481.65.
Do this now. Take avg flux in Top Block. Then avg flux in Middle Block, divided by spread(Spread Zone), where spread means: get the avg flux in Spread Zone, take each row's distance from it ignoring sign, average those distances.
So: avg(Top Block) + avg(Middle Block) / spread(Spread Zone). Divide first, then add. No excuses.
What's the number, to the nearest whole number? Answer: 14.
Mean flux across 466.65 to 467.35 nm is 1.46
